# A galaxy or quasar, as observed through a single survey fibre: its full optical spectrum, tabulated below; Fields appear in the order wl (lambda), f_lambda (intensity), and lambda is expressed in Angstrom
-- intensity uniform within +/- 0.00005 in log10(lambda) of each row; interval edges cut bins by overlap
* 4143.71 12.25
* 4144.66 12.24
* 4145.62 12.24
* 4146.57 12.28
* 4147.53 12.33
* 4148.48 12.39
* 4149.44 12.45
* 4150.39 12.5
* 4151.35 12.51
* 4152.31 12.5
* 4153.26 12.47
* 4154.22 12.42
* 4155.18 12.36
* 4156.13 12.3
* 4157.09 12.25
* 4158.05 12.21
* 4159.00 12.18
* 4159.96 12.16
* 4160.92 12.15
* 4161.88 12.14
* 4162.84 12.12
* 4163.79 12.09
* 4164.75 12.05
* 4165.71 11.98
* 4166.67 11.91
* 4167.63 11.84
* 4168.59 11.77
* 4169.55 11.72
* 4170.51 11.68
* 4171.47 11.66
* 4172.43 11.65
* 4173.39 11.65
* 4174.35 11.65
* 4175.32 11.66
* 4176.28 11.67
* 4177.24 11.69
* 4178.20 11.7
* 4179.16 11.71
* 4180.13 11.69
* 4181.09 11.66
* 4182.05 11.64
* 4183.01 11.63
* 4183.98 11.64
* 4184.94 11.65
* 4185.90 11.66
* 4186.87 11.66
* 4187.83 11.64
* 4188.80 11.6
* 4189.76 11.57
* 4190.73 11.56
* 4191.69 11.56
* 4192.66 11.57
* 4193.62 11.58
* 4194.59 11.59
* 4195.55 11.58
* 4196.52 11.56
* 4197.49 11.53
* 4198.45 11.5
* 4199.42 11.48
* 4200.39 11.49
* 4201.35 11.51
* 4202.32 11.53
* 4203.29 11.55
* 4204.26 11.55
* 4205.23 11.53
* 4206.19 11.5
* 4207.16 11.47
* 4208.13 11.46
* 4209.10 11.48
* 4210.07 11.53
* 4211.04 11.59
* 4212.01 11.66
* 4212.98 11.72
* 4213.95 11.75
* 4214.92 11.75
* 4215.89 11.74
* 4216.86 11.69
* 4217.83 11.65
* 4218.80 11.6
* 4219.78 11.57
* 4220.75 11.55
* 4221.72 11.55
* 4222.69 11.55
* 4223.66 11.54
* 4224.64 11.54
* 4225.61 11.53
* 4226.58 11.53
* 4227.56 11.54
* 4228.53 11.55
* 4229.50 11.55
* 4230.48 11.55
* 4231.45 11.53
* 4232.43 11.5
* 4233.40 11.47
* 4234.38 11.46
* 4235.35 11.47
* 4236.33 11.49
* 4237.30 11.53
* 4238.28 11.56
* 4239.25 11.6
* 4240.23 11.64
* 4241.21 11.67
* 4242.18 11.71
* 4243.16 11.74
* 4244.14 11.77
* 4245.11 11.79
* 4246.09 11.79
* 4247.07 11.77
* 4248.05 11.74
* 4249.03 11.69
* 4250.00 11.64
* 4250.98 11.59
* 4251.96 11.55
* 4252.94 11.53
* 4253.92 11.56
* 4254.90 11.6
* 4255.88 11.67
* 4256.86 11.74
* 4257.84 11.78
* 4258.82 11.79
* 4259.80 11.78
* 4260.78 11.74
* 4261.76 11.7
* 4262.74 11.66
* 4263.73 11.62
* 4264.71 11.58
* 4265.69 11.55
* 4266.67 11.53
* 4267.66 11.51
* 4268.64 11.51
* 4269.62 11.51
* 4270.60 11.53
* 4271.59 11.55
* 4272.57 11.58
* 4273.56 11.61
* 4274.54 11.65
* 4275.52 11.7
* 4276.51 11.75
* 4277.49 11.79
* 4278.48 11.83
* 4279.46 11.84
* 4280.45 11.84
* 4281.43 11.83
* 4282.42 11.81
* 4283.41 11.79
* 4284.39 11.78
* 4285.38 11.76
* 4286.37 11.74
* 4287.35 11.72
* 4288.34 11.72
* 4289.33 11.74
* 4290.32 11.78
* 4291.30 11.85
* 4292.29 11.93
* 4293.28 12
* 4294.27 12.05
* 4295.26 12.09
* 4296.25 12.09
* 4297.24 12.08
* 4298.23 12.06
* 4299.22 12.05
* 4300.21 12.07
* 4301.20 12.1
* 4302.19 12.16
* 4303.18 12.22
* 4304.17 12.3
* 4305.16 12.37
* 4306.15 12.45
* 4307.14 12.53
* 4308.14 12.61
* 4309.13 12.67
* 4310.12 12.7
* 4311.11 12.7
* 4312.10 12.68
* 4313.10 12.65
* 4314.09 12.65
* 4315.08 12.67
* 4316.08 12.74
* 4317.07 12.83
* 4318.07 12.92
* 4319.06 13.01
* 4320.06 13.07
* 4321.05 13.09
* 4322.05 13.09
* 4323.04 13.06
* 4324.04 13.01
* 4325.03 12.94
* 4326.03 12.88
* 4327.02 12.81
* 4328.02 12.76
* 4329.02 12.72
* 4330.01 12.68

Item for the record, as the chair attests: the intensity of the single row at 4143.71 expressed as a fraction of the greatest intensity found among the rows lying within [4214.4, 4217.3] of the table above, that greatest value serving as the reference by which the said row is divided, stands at 1.04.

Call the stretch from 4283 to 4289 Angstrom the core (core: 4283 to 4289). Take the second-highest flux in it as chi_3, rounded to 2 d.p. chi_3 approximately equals 11.78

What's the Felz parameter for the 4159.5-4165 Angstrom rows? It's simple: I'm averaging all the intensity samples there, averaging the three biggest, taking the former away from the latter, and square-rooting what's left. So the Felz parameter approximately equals 0.2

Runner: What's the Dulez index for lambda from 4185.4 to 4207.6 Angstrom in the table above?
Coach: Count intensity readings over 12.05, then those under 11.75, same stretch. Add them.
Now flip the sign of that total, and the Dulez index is -23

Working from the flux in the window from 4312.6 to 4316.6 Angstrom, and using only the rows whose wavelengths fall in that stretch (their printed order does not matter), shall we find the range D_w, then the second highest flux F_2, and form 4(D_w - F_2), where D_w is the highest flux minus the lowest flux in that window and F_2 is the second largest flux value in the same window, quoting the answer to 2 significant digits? -50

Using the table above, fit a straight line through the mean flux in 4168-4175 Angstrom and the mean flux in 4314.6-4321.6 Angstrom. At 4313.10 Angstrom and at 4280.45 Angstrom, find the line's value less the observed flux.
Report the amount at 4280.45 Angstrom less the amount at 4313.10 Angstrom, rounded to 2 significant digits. 0.54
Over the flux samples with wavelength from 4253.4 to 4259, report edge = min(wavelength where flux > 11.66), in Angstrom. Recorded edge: 4255.88 Angstrom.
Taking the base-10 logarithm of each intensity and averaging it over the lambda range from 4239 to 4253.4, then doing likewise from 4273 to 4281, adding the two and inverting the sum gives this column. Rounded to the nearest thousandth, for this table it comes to 0.468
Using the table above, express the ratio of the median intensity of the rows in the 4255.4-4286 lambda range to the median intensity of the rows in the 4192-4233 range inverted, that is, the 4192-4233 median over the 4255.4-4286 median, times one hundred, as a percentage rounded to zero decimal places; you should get 99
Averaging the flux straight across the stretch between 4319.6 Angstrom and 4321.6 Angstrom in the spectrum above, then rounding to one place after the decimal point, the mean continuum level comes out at 13.1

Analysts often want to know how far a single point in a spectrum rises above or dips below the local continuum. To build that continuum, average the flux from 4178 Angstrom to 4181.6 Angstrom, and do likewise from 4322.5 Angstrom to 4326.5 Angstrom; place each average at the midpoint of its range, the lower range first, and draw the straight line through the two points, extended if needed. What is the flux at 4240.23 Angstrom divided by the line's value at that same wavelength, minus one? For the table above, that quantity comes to -0.048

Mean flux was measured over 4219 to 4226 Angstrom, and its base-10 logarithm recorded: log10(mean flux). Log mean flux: 1.062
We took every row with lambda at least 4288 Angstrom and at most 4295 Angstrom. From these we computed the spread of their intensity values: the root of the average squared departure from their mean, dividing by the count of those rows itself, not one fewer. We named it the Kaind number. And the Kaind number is 0.120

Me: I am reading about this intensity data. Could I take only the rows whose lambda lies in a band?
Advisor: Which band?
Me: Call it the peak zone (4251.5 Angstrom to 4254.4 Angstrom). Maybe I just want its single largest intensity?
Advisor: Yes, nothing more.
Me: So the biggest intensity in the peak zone 11.56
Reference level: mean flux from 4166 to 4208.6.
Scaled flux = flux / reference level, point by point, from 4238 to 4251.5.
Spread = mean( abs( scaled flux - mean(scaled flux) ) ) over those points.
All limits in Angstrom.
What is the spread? 0.006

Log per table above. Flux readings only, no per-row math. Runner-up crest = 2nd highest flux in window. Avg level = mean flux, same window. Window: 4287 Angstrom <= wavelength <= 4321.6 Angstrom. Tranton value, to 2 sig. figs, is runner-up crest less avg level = 0.72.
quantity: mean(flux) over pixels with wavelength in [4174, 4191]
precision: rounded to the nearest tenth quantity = 11.6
